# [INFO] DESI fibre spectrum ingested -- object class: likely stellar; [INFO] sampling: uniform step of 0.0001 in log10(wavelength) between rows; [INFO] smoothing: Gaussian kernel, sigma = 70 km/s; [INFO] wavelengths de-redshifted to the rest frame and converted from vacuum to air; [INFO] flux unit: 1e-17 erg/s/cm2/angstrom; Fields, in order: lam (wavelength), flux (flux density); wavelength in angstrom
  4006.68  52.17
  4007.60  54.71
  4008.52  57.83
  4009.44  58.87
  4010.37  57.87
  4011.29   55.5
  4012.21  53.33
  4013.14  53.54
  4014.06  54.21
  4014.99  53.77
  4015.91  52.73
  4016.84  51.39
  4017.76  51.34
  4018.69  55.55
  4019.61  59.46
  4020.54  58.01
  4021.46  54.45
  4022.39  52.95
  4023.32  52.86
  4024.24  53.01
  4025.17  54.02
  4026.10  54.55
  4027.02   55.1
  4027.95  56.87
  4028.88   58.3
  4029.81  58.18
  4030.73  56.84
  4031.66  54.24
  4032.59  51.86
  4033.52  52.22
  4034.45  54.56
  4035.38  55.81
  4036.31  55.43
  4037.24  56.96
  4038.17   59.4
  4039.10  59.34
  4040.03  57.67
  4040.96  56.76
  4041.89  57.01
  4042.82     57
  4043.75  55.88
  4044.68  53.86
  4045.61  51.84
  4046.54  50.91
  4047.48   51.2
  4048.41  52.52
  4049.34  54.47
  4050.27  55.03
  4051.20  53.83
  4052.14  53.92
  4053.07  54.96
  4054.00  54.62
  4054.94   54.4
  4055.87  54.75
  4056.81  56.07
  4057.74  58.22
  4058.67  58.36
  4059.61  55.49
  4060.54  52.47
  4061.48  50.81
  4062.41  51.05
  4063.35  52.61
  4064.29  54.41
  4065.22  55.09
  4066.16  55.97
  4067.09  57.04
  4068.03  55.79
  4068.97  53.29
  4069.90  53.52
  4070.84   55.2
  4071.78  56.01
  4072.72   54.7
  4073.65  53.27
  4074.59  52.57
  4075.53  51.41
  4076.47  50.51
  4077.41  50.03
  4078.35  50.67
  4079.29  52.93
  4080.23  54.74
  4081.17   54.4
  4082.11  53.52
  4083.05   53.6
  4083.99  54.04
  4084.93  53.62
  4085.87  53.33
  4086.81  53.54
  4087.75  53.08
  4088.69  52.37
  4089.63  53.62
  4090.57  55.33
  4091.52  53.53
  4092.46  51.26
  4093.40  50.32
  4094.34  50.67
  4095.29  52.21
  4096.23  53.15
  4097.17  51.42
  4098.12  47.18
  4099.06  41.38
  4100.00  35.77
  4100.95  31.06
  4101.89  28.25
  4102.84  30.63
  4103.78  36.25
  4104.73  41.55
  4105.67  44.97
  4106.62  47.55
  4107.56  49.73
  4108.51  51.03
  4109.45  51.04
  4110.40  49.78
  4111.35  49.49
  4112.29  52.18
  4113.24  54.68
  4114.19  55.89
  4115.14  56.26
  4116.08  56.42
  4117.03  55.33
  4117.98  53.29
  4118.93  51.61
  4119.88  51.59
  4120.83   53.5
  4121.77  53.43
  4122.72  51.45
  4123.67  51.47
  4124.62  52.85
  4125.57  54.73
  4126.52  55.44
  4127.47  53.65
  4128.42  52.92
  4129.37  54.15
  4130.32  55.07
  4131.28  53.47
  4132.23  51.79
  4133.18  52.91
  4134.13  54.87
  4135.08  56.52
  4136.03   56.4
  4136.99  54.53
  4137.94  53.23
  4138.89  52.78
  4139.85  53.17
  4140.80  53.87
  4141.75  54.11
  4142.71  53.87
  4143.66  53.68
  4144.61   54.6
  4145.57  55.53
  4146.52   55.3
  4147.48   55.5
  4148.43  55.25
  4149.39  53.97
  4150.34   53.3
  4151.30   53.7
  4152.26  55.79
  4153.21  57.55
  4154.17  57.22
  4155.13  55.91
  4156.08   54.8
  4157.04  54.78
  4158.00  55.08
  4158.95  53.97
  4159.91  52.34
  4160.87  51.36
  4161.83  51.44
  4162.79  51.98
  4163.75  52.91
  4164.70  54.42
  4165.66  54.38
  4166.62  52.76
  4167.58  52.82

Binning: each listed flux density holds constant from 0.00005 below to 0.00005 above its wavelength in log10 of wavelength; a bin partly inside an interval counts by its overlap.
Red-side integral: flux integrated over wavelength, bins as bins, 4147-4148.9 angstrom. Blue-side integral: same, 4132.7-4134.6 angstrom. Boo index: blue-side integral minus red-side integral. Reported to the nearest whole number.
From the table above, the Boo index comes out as -3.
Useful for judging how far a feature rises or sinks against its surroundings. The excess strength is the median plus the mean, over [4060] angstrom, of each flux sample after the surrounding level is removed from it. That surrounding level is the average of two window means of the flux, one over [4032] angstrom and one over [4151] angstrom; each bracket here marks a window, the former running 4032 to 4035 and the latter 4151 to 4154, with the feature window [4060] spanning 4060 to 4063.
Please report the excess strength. -6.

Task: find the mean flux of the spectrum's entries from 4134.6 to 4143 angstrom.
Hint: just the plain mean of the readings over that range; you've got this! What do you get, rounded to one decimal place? 54.3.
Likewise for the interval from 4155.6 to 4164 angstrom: 53.2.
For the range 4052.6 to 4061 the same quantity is 55.5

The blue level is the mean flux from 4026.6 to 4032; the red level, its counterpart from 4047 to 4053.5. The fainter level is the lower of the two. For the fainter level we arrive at 53.7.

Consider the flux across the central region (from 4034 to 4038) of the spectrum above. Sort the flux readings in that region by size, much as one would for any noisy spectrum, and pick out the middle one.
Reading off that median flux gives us 55.6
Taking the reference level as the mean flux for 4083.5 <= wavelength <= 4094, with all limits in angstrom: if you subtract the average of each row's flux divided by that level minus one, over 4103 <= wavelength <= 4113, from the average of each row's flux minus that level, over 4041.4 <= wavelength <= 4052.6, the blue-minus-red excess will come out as 1.0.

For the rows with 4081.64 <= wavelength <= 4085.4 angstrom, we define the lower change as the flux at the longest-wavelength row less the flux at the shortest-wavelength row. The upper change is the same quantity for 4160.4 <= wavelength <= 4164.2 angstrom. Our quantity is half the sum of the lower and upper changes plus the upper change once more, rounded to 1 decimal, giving 2.4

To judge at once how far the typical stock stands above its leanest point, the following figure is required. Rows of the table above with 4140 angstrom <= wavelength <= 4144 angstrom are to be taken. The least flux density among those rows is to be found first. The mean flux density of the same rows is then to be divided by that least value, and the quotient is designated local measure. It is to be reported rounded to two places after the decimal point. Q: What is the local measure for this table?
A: 1.00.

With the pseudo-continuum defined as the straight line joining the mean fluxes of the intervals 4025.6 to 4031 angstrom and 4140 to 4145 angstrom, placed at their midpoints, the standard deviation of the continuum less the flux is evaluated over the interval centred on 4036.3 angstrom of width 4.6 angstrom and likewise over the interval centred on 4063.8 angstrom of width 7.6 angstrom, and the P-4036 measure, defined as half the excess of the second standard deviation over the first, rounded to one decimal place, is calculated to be 0.2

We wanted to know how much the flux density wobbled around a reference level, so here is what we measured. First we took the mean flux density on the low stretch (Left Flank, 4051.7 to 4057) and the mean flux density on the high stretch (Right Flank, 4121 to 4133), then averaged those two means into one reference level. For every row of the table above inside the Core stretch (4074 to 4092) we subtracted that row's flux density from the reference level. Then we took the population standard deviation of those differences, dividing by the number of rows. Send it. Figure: 1.40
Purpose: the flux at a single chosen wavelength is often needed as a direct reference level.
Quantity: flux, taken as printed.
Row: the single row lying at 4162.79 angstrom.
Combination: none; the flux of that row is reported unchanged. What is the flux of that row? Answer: 51.98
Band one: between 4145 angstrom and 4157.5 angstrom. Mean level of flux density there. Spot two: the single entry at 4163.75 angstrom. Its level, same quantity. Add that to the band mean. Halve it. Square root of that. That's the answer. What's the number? 7.35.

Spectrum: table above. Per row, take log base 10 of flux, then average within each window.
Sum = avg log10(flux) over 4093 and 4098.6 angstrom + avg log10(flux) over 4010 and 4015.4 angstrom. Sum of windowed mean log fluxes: 3.44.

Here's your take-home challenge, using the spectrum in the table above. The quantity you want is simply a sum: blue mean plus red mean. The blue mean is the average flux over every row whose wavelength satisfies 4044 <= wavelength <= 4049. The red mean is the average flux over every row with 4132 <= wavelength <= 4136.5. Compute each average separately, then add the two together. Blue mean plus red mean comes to 107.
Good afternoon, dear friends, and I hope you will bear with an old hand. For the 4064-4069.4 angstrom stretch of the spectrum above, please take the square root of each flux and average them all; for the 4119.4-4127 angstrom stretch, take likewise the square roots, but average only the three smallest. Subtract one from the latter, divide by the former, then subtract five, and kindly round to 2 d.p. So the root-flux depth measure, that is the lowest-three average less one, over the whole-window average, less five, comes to -4.17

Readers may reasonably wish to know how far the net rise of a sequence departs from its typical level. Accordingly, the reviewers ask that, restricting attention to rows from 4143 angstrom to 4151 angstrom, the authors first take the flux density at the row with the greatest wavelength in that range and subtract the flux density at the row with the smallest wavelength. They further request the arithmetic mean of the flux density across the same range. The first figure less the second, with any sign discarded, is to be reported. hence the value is 55.0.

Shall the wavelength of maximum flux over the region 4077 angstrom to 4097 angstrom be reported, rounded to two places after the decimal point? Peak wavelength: 4090.57 angstrom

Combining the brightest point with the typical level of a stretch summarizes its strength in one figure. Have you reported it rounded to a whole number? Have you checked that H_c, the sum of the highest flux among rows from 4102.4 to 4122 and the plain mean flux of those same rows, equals 106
